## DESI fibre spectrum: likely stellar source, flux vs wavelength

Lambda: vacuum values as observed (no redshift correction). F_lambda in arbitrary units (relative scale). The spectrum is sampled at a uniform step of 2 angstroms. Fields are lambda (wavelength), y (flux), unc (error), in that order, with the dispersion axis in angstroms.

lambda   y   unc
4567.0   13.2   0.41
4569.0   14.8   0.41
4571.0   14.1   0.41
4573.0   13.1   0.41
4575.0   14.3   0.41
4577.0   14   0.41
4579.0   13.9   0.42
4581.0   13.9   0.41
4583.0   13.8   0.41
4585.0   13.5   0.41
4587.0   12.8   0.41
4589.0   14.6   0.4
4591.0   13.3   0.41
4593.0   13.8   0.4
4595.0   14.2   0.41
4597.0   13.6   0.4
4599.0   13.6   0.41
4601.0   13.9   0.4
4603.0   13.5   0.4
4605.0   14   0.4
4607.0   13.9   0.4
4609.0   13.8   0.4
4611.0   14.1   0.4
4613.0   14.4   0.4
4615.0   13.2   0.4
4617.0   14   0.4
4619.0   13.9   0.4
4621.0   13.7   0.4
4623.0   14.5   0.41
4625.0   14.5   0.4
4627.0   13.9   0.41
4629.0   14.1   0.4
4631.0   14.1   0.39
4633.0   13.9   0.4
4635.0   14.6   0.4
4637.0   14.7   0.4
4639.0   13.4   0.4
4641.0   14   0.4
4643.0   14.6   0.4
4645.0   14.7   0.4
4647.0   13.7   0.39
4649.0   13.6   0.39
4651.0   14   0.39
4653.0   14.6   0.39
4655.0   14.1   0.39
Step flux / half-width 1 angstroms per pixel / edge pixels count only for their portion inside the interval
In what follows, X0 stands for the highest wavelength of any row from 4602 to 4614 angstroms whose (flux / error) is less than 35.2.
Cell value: 4609.0 angstroms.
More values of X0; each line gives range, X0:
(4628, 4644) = 4641.0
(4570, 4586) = 4585.0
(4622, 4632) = 4627.0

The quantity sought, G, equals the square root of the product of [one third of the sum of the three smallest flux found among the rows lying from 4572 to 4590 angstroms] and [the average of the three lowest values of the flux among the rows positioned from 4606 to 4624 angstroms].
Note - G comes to 13.35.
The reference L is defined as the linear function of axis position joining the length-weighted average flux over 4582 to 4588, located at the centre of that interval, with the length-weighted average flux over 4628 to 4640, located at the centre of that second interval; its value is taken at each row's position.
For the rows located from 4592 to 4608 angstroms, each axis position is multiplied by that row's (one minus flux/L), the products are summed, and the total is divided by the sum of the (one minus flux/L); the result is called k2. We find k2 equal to 4598.2 angstroms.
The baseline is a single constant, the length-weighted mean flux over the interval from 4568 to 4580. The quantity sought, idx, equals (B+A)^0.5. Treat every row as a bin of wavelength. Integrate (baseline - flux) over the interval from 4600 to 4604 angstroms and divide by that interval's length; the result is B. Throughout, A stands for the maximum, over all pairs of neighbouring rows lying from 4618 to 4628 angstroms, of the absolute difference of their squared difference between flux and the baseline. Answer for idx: 0.73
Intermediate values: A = 0.20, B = 0.33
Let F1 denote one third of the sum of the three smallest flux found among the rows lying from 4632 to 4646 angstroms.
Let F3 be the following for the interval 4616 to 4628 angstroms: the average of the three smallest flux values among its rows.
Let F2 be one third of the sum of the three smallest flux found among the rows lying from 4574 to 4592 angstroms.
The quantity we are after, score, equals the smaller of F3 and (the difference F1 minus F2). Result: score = 0.57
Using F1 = 13.77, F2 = 13.2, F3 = 13.8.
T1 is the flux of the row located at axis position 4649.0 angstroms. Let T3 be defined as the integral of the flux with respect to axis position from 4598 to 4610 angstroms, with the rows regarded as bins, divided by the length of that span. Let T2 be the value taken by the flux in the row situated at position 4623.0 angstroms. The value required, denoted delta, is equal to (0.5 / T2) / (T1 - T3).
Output -0.19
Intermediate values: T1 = 13.6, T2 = 14.5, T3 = 13.8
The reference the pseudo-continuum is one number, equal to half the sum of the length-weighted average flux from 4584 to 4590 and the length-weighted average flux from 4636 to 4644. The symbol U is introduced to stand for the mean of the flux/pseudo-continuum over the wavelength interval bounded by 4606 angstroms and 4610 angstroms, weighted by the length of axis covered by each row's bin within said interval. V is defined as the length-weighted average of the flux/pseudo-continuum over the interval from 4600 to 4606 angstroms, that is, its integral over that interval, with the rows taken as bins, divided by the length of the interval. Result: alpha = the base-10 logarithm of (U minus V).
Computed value -2.44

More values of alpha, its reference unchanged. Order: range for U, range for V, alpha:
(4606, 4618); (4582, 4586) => -1.75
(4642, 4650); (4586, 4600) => -1.49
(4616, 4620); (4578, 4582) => -2.44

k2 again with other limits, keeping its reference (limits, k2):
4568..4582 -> 4573.9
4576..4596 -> 4584.6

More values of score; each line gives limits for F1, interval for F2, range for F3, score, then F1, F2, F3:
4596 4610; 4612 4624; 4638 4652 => -0.03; 13.57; 13.6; 13.6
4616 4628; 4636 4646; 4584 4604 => -0.17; 13.83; 14.0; 13.2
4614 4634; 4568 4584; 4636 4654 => 0.00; 13.60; 13.6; 13.6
